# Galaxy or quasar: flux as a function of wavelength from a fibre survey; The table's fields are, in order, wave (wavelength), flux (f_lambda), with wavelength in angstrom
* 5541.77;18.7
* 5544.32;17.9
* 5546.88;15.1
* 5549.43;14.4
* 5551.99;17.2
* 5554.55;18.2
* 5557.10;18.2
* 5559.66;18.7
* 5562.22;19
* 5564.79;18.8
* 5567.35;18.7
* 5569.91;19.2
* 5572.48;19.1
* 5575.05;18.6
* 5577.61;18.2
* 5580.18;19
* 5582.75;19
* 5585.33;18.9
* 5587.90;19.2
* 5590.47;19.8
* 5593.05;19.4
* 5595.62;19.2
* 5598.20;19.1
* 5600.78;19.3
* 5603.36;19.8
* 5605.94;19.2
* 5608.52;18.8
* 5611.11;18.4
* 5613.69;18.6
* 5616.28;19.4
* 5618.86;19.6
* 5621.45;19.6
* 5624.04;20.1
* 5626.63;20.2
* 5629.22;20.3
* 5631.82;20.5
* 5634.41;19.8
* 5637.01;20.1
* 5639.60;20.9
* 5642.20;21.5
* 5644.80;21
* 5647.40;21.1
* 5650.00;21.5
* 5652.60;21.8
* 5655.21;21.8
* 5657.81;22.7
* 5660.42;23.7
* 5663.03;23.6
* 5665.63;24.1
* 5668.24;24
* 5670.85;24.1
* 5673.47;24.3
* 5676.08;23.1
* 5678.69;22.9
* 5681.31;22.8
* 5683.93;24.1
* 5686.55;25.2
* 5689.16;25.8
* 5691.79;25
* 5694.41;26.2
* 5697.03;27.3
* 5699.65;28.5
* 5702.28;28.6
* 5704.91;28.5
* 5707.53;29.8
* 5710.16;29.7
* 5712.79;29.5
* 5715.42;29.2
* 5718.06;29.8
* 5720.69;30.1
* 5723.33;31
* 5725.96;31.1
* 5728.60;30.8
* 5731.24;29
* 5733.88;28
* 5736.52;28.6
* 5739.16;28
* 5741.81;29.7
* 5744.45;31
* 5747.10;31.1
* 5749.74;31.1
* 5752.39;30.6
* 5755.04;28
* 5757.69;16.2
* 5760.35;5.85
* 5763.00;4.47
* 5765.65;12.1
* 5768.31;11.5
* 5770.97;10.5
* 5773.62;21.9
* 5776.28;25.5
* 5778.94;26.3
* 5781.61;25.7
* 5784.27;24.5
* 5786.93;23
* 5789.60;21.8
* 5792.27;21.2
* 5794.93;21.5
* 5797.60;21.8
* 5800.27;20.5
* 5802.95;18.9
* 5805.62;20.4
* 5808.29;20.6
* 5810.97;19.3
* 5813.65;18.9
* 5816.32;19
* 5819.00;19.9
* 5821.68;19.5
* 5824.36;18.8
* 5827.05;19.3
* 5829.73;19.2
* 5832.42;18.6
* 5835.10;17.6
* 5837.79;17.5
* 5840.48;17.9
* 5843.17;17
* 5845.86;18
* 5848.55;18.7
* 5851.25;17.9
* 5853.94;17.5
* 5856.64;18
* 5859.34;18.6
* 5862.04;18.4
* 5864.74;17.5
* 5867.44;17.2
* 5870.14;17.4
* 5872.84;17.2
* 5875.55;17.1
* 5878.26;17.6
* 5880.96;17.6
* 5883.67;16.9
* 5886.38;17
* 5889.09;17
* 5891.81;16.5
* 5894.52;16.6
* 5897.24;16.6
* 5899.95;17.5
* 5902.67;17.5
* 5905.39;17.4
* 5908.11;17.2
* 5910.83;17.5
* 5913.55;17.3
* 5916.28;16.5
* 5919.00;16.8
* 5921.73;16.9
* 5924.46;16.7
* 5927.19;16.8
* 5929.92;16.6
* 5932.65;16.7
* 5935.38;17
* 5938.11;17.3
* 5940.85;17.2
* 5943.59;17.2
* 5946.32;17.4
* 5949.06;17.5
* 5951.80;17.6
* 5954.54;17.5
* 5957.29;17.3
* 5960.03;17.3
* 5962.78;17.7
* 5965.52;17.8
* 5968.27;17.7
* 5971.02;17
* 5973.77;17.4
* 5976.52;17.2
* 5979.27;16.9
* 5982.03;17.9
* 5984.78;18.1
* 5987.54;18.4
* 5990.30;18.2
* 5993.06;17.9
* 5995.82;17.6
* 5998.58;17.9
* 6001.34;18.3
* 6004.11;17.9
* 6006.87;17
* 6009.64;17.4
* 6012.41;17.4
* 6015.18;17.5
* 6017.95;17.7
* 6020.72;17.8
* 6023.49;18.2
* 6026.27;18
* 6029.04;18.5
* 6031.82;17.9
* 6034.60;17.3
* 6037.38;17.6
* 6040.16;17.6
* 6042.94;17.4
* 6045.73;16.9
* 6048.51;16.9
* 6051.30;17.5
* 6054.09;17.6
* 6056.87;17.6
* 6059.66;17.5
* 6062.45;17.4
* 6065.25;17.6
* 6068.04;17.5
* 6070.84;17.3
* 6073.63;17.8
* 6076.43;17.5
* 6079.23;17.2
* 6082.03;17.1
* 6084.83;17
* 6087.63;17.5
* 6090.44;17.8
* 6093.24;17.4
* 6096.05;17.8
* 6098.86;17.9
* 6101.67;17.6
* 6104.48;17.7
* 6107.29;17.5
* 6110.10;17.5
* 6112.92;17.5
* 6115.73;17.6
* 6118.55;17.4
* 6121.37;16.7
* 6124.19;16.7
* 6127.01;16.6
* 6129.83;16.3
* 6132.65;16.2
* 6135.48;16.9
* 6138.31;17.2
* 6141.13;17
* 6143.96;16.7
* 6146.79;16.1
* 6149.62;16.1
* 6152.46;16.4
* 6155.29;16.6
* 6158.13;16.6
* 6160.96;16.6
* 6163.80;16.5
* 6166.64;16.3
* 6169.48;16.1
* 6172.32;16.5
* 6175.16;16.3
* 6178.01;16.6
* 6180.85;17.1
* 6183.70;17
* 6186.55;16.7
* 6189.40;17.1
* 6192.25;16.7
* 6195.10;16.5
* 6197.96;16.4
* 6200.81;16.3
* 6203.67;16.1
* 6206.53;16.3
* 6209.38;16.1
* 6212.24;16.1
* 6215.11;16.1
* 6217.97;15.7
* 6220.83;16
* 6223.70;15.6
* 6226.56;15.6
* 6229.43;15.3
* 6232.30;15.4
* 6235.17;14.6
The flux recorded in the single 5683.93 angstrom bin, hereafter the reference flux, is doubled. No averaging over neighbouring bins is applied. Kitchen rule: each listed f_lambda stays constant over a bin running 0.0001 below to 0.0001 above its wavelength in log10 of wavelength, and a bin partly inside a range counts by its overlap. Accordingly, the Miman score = 48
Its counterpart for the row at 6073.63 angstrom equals 36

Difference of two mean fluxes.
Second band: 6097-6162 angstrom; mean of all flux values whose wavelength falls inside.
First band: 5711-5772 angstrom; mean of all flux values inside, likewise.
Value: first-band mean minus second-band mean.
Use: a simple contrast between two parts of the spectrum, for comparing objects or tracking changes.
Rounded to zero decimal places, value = 8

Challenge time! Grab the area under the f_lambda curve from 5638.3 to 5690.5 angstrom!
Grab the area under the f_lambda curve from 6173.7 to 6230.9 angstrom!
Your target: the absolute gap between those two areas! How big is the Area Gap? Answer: 270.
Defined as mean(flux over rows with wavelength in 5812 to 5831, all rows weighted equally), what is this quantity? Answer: 19.2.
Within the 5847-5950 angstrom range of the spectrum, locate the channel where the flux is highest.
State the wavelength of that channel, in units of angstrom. 5848.55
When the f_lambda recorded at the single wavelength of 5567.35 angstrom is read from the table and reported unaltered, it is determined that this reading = 18.7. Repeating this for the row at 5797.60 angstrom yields 21.8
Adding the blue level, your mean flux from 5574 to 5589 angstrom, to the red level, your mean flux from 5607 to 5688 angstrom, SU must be 40.4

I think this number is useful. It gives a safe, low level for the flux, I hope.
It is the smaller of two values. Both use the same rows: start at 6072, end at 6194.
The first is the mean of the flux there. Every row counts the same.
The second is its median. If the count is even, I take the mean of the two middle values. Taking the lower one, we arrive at 17.0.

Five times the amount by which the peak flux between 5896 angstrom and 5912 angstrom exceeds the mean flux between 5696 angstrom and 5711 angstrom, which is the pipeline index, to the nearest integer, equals -56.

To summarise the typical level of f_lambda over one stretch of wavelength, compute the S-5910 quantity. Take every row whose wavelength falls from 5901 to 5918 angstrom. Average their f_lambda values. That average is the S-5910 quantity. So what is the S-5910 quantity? 17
